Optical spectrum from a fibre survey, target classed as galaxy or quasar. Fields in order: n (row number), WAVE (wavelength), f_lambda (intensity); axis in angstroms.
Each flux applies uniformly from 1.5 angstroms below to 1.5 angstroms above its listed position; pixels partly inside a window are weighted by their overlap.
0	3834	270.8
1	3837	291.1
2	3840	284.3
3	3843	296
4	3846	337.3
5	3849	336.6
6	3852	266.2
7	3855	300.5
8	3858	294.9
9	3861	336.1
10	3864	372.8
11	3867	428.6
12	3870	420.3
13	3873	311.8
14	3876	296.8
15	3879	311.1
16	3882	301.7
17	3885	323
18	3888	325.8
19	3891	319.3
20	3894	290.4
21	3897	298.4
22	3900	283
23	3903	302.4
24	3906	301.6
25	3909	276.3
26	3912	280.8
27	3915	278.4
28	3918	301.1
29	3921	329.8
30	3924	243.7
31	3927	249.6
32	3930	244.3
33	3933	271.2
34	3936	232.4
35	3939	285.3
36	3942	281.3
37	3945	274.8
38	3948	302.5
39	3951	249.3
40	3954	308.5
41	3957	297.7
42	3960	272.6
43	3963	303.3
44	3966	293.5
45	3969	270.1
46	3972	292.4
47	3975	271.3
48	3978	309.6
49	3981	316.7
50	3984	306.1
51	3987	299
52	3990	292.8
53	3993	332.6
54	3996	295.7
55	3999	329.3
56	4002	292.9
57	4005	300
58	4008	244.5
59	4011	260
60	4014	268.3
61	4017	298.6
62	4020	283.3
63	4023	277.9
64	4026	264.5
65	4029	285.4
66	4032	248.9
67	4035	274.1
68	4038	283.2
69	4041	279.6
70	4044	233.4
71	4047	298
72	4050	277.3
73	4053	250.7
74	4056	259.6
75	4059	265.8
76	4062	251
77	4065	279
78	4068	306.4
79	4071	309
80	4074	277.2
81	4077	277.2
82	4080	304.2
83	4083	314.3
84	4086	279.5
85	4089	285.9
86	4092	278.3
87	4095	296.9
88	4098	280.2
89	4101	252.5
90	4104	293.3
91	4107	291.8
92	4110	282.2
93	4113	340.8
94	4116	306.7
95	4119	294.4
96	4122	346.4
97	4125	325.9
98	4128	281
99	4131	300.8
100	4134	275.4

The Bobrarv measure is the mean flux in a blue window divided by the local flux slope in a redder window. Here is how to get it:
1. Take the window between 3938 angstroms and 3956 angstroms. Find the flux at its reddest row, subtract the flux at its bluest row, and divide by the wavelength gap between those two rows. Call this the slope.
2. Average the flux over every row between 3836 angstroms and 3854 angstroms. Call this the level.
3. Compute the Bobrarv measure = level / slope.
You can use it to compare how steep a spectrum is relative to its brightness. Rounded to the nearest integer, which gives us 195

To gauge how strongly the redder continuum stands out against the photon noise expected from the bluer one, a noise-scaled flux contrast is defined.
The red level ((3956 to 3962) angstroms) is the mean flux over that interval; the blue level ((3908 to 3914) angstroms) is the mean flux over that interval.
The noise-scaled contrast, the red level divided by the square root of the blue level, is 17.1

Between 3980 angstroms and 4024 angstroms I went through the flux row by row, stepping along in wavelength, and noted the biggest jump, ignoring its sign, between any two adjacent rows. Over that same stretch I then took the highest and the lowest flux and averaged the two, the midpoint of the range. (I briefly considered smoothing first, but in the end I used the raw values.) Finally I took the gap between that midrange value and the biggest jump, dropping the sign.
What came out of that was 233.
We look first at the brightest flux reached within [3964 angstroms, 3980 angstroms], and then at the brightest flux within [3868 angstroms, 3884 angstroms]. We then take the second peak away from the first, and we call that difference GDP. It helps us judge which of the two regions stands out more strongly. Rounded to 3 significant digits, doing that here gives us -111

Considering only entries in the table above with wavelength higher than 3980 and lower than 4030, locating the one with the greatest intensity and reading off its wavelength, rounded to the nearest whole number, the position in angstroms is 3993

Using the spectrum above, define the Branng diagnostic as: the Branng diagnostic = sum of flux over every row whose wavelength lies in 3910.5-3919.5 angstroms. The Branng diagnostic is 860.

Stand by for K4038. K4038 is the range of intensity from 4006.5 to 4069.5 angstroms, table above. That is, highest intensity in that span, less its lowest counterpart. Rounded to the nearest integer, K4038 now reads 73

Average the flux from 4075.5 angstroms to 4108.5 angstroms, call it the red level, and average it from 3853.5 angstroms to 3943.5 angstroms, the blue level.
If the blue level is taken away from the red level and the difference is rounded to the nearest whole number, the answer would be -16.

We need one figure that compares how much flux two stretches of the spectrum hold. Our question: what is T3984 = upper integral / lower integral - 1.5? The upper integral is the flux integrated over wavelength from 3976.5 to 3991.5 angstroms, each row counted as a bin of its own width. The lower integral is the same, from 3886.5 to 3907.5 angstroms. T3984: -0.78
